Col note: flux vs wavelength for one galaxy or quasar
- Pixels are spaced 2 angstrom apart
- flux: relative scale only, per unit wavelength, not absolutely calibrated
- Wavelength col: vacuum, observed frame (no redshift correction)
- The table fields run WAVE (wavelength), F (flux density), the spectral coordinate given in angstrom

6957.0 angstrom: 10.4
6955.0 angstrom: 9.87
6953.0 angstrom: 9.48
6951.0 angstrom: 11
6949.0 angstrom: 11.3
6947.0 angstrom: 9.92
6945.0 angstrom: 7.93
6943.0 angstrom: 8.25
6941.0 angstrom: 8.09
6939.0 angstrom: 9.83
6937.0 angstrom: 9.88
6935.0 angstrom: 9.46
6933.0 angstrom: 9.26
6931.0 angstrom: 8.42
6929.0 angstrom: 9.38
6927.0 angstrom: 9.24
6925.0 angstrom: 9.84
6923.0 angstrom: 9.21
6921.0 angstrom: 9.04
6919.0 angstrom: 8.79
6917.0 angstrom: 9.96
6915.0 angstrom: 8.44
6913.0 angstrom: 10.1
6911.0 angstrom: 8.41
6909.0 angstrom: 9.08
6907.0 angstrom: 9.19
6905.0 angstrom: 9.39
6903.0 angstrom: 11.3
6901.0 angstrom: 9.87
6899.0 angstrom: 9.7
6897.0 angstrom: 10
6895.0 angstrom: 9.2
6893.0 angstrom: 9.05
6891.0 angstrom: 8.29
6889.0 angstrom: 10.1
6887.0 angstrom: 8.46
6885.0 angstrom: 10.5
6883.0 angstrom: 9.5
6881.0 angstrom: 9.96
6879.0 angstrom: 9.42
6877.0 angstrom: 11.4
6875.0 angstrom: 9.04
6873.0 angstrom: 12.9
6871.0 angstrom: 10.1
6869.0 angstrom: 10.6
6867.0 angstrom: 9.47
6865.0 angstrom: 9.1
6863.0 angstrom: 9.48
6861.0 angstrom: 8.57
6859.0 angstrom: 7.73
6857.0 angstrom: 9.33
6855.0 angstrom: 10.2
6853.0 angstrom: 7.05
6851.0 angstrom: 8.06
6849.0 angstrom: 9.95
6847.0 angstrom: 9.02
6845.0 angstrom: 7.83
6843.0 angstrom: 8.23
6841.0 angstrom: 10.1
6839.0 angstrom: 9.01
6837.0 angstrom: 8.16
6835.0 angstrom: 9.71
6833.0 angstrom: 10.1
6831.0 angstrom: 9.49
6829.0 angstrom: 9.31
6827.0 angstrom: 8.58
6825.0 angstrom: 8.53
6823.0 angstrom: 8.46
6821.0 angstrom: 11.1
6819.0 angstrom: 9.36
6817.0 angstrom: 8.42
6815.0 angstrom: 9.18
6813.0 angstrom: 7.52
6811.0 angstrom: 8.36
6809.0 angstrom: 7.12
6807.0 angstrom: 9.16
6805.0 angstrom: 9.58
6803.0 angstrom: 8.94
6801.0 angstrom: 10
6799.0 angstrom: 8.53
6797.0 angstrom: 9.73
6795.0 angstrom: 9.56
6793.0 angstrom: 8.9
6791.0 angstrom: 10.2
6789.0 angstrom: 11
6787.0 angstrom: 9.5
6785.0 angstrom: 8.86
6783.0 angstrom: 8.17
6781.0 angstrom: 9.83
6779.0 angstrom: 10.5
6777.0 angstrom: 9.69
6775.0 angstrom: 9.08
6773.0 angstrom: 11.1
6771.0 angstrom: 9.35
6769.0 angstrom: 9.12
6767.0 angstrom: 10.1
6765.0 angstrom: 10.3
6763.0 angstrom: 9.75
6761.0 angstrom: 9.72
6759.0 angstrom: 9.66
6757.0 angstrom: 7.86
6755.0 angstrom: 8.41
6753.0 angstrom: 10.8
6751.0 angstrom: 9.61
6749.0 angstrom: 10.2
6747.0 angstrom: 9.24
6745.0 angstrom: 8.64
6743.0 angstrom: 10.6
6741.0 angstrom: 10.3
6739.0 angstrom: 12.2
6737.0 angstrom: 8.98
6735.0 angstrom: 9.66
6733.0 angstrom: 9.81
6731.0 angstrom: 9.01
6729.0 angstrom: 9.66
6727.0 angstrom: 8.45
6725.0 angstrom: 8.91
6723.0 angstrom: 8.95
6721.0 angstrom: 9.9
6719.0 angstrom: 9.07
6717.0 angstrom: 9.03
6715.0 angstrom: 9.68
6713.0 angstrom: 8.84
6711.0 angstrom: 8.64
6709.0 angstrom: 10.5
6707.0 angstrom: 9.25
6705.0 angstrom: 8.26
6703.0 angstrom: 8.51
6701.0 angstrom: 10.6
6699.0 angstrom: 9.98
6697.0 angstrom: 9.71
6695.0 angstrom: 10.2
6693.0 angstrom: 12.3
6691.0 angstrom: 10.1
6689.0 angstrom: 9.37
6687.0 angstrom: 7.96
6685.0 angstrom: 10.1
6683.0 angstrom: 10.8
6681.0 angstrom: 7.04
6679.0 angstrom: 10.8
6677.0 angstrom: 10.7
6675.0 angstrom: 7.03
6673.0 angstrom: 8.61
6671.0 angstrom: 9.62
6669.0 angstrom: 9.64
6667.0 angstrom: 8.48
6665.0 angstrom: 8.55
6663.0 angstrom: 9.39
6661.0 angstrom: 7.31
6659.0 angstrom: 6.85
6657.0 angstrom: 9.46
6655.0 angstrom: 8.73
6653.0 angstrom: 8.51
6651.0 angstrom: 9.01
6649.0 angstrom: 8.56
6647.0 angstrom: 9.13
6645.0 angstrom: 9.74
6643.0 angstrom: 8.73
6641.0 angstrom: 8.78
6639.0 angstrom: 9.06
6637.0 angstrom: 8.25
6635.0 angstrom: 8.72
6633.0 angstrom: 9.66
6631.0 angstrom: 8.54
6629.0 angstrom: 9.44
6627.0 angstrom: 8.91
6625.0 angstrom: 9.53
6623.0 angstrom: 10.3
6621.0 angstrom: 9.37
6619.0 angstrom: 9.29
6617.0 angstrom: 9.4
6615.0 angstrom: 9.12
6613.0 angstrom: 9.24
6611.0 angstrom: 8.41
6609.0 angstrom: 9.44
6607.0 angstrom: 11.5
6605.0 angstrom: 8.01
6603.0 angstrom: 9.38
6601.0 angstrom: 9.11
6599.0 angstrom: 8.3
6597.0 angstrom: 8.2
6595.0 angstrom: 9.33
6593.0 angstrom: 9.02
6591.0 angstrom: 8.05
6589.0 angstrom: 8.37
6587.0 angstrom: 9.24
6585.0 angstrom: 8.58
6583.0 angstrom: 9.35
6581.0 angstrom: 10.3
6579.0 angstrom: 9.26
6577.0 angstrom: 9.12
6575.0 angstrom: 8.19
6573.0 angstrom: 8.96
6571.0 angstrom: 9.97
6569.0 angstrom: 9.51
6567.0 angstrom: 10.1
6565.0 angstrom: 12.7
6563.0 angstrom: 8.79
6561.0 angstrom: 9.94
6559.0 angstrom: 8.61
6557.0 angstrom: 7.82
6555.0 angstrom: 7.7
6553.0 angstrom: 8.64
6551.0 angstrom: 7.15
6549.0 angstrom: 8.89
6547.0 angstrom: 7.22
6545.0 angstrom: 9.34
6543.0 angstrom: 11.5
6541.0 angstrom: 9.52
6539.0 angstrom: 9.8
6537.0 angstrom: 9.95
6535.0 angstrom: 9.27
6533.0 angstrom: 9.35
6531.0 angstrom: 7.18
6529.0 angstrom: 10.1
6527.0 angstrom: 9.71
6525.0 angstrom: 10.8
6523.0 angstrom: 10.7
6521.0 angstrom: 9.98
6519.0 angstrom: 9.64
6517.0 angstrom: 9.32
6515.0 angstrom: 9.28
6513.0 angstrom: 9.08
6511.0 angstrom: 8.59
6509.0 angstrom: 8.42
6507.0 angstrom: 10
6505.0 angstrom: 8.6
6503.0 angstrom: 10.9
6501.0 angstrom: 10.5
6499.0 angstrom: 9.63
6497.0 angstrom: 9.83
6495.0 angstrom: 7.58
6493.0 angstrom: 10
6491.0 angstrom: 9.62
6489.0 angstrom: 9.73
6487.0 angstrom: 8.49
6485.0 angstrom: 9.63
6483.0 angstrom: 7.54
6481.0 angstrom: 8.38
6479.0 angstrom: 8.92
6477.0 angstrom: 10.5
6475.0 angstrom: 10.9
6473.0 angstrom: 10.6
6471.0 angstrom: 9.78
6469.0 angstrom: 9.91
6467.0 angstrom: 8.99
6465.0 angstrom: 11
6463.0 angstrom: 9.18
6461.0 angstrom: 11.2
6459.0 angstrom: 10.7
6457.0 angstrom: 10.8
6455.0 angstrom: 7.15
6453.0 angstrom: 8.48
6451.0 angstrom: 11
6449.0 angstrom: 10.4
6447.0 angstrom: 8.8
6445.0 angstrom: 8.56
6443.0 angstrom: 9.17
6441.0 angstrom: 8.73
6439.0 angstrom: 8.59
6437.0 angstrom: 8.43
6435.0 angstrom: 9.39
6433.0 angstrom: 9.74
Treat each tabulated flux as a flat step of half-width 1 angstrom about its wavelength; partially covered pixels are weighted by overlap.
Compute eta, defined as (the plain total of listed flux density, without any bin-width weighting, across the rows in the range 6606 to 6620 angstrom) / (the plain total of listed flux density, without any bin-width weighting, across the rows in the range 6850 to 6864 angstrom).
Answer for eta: 1.10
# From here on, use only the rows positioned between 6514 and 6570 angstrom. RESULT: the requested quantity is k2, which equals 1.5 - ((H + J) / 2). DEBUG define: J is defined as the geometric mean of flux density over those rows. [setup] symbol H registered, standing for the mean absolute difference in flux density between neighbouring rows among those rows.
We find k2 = -3.7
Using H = 1.18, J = 9.29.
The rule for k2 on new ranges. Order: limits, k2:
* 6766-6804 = -3.8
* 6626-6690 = -3.5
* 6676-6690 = -4.2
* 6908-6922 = -3.6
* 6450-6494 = -3.9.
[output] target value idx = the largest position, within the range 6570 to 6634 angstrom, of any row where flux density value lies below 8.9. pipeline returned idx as 6631.0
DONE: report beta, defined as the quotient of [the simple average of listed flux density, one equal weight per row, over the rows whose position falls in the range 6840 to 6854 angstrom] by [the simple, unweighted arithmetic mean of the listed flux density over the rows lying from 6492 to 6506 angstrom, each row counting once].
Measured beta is 0.90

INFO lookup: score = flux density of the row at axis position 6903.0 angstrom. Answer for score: 11.3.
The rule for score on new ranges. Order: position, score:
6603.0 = 9.38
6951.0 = 11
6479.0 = 8.92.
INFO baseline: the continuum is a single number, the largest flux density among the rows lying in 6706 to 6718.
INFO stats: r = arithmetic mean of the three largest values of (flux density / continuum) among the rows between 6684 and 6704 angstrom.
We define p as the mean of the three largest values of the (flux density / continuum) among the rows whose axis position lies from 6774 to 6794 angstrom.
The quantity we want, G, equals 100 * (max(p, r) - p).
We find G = 4.4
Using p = 1.01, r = 1.05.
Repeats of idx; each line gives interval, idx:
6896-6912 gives 6911.0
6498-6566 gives 6563.0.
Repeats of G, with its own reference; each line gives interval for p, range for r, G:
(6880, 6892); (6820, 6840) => 1.1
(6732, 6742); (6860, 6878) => 8.2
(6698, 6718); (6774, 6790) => 0.8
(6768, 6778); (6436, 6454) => 1.4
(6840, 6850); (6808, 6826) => 1.8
